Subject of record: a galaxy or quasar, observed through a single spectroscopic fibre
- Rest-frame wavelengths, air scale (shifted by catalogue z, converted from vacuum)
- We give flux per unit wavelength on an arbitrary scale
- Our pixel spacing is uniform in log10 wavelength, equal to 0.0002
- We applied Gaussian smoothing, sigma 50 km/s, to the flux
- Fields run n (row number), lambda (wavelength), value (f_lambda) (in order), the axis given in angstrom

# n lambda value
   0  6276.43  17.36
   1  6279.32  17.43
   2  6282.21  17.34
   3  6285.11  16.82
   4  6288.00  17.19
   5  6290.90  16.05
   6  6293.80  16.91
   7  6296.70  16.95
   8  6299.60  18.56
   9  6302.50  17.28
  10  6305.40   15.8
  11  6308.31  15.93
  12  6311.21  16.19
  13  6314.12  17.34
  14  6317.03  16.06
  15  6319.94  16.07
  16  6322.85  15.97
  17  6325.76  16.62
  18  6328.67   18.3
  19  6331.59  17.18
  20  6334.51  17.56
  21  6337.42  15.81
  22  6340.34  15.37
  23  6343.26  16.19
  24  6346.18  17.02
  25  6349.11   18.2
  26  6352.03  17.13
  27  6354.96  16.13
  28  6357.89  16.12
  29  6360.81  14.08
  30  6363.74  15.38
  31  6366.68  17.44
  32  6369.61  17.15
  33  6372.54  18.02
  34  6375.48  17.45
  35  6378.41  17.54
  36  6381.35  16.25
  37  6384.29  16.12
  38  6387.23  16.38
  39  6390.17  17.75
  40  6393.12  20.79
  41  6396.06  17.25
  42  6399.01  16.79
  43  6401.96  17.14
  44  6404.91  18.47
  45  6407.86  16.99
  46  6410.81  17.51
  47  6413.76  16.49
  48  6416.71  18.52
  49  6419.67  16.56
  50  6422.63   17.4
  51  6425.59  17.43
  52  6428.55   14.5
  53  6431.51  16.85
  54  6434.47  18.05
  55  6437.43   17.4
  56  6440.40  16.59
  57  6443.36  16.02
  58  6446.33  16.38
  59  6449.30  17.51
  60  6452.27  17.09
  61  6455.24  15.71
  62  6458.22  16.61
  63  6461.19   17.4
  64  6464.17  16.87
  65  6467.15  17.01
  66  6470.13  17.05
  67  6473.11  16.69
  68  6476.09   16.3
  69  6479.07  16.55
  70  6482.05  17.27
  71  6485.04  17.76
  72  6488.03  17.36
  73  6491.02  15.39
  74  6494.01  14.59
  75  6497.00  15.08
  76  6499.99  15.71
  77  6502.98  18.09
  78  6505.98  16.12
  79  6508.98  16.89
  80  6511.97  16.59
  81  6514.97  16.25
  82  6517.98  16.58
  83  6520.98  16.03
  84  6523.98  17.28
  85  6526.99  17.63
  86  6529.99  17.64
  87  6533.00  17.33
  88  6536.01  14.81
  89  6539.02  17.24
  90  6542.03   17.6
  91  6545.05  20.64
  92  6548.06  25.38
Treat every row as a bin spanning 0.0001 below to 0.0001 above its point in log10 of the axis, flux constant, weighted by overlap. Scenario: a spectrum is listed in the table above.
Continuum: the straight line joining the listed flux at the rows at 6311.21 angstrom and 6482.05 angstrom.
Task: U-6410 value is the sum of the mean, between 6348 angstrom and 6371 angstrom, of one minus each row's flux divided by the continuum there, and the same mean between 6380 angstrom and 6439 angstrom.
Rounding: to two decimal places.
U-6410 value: -0.02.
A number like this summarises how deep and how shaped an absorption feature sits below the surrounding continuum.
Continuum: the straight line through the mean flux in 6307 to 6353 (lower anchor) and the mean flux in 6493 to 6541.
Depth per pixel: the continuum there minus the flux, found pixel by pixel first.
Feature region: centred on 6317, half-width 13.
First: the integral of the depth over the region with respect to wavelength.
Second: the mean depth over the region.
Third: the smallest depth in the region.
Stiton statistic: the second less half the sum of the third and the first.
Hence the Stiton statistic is -1.9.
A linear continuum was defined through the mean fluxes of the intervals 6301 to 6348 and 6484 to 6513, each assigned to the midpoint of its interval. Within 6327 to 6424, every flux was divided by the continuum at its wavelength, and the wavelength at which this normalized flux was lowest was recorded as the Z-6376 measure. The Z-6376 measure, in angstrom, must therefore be 6360.81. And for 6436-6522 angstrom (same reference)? 6494.01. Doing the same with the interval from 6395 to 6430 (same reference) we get 6428.55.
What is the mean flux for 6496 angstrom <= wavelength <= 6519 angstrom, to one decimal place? 16.4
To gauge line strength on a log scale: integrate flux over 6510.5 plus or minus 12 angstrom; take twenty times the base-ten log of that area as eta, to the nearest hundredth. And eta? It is 51.97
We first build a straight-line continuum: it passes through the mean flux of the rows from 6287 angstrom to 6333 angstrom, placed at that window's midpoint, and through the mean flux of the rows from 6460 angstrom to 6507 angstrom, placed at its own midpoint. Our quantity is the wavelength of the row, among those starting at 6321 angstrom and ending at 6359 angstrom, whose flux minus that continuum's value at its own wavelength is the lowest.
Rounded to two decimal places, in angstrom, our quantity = 6340.34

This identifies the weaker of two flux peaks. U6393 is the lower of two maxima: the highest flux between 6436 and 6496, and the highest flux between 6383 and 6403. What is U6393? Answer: 17.8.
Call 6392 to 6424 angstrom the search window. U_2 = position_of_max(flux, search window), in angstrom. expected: 6393.12 angstrom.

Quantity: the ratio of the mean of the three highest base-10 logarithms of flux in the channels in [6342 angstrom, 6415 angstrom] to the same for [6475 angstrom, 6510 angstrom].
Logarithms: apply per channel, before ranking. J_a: 1.026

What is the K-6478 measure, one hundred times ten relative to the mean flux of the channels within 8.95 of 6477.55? 59.0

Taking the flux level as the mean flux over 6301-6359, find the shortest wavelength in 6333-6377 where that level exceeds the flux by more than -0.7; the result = 6337.42 angstrom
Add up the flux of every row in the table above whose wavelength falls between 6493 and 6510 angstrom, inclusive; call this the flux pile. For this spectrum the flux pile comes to 96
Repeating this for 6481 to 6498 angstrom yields 97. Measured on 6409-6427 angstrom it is 104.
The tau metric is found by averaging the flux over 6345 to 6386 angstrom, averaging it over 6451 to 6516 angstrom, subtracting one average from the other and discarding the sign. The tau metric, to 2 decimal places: 0.15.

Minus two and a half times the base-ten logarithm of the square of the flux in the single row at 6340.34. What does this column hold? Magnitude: -5.93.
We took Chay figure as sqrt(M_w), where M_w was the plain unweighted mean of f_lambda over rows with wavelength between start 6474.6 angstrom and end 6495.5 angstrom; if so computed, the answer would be 4.06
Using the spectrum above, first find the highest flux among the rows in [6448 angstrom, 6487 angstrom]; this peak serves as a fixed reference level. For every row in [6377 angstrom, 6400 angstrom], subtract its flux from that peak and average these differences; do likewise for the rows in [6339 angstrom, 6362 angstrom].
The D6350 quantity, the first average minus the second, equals -1.1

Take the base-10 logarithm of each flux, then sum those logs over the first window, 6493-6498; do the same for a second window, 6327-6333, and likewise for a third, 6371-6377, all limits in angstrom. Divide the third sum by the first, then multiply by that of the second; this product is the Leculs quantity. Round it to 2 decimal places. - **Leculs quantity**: 2.66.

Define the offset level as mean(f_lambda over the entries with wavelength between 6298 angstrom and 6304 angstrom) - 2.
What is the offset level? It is 15.9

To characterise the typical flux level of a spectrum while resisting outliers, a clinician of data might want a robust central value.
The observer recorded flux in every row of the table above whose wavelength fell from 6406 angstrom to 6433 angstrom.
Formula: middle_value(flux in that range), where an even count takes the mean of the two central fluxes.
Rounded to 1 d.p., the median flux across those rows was 17.0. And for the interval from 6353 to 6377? 16.6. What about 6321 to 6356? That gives 16.8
